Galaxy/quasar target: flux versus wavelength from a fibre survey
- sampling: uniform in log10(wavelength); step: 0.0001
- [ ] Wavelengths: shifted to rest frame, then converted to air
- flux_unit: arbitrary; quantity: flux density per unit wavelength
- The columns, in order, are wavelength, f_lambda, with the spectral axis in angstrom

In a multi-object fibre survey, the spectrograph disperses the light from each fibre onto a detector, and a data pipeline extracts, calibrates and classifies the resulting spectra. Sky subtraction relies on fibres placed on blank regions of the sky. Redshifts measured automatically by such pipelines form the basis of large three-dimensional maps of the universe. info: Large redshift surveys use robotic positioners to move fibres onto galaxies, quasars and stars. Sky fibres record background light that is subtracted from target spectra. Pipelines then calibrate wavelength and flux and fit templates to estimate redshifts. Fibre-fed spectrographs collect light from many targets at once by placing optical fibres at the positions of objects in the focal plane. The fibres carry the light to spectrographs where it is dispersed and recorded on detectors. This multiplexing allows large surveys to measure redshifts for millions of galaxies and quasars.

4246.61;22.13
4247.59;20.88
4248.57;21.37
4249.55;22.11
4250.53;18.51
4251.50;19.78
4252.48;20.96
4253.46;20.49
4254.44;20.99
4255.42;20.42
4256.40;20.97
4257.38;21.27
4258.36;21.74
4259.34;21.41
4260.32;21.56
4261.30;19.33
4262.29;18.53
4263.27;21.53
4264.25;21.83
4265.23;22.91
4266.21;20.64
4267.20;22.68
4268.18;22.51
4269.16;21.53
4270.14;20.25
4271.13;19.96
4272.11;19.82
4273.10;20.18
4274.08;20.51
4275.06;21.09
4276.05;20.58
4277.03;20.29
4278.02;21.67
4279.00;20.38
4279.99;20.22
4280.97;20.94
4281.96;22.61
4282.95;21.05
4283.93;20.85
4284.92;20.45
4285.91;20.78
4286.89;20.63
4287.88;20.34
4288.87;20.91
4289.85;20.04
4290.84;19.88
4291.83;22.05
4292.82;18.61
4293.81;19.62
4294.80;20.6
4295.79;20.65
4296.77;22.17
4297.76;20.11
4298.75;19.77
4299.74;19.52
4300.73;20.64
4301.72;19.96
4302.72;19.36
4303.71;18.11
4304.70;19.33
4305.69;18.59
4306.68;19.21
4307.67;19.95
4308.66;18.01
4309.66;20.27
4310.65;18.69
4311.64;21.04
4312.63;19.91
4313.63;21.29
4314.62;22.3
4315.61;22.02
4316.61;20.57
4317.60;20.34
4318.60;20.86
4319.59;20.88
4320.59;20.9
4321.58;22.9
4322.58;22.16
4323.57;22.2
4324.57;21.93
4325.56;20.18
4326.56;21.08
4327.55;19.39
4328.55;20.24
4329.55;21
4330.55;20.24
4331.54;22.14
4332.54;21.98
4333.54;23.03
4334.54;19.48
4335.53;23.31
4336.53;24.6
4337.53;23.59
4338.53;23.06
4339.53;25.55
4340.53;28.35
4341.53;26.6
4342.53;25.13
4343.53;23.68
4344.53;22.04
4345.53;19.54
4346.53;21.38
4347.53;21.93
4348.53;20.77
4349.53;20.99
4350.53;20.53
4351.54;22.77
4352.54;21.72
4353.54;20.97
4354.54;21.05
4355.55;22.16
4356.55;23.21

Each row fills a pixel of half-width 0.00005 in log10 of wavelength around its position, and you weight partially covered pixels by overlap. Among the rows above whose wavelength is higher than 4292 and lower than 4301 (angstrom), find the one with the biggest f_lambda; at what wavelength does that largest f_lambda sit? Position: 4296.77 angstrom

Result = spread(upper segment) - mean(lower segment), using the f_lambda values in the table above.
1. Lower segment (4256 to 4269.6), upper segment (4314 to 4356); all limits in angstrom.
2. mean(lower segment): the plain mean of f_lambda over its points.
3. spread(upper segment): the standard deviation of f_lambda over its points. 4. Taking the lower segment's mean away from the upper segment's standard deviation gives -19.4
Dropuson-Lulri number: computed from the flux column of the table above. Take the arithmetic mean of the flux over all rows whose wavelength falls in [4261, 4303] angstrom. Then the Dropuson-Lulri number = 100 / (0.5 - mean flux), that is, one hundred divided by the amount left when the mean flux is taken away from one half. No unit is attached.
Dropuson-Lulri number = -4.96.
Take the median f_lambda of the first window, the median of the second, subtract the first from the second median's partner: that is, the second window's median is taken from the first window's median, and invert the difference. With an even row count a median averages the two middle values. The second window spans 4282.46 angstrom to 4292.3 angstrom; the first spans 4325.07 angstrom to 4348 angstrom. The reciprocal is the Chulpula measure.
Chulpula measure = 1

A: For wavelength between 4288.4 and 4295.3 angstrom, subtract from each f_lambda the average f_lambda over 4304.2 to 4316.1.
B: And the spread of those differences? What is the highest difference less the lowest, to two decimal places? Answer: 3.44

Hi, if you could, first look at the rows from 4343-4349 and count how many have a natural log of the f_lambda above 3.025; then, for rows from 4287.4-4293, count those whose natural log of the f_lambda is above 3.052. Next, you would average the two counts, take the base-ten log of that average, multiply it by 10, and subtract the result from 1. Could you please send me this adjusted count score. -3.8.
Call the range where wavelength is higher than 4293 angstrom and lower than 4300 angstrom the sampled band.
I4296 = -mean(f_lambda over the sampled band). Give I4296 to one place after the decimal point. -20.3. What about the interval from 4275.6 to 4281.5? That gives -20.7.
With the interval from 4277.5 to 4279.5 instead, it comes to -21.0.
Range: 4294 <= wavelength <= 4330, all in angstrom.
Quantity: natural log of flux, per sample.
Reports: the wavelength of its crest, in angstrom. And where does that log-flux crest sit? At 4321.58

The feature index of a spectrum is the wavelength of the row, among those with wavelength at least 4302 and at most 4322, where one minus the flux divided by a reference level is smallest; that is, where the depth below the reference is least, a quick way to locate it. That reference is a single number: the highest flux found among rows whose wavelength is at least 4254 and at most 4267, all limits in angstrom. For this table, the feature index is 4321.58 angstrom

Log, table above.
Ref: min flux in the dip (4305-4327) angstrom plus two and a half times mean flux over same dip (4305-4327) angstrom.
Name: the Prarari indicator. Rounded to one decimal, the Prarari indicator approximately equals 69.7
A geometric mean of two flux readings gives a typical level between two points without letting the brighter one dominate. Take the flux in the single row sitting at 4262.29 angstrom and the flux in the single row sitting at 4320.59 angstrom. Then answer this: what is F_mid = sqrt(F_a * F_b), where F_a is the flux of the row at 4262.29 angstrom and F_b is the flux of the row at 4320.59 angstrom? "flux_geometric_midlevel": 19.7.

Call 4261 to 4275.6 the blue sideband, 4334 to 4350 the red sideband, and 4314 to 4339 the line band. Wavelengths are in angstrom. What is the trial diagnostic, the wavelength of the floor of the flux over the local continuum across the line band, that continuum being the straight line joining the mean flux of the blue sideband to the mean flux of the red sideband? 4334.54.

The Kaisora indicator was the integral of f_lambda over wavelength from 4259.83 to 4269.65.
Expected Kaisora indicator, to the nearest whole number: 209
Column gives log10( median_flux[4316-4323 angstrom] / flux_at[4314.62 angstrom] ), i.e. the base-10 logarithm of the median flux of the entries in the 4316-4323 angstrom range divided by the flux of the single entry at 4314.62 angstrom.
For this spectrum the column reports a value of -0.03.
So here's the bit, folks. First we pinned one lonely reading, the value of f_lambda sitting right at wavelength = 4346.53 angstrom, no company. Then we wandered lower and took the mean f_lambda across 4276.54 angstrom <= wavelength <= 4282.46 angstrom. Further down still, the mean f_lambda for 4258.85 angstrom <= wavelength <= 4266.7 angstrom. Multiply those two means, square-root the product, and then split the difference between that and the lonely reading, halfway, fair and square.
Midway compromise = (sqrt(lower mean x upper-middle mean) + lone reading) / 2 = 21.2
